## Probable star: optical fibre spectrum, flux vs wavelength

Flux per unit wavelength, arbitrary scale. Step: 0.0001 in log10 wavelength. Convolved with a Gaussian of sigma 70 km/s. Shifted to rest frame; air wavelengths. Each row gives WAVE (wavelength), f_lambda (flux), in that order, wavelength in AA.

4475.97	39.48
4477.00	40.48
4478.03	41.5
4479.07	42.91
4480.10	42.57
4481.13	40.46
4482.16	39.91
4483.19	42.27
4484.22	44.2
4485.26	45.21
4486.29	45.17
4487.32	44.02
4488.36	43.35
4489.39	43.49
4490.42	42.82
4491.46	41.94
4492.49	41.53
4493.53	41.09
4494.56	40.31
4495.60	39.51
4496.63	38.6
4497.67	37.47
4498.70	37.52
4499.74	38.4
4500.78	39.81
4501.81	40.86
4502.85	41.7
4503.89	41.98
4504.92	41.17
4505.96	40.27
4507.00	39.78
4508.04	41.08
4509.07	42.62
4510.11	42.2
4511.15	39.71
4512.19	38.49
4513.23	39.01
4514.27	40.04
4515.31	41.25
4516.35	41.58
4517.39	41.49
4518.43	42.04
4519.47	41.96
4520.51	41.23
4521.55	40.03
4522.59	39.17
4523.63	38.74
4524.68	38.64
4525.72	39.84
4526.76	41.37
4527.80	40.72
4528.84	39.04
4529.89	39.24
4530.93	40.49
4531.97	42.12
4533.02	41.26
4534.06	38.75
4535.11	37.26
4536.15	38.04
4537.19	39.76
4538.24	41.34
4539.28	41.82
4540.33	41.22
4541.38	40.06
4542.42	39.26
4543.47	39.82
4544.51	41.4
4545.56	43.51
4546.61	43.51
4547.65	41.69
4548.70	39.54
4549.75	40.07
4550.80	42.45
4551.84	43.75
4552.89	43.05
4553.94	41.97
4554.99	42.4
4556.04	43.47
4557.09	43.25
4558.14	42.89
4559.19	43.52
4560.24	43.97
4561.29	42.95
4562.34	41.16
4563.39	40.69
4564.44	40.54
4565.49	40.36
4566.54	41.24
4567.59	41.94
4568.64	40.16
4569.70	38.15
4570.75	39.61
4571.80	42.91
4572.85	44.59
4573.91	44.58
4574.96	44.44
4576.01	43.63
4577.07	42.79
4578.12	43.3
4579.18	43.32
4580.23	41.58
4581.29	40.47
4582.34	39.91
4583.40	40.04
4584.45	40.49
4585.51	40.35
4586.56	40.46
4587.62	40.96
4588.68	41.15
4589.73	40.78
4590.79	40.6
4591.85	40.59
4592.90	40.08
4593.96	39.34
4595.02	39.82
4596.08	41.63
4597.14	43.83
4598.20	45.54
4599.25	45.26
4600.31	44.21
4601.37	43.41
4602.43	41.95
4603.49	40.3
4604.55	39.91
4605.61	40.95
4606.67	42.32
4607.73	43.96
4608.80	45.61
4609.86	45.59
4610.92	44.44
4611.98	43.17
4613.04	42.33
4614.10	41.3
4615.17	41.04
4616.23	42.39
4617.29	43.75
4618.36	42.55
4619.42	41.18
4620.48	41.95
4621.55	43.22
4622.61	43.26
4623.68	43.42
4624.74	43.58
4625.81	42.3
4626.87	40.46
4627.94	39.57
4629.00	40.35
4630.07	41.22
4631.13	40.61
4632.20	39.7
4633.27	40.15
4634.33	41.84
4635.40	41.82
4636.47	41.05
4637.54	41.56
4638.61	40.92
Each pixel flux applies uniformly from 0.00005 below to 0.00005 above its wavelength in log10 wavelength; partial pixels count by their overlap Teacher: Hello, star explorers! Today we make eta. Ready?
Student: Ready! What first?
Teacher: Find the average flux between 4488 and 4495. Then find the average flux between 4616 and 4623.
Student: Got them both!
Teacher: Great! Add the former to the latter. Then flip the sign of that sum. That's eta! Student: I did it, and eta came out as -84.7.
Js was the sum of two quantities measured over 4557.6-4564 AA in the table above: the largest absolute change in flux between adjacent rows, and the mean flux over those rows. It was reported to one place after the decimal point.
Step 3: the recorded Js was 44.3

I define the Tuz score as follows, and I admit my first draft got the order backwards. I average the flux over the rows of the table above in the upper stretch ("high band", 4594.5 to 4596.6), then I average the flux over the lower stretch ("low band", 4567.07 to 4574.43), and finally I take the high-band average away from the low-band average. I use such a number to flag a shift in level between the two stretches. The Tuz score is 1.0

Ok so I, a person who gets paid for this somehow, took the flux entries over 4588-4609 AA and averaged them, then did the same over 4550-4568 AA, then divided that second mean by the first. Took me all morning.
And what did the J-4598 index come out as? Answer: 1.01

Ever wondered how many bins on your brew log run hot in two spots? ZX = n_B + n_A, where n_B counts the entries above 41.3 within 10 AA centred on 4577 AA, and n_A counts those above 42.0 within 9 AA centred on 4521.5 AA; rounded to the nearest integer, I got 9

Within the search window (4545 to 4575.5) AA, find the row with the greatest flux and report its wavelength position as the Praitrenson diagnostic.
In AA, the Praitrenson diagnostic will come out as 4572.85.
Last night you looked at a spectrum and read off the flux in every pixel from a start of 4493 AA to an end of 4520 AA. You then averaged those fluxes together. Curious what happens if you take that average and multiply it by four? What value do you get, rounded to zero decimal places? 162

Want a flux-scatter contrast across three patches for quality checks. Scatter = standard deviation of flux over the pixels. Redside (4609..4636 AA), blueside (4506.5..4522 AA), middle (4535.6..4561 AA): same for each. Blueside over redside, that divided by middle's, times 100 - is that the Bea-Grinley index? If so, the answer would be 48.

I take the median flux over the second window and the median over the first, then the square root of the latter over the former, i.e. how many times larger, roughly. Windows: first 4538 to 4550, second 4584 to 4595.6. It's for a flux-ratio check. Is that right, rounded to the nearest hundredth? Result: 1.01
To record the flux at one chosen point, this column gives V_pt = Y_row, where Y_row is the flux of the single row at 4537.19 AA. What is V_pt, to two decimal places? 39.76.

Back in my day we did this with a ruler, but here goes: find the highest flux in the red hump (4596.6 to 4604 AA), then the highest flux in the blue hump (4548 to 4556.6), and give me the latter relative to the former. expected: 0.96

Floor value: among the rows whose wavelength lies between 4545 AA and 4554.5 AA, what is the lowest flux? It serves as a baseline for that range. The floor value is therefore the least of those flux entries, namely 39.54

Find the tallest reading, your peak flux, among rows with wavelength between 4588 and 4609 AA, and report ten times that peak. 456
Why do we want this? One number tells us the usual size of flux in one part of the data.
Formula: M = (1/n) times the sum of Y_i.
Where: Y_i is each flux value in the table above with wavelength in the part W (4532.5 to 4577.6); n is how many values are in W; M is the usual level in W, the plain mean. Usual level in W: 41.6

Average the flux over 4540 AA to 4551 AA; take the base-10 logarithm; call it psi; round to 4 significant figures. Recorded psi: 1.614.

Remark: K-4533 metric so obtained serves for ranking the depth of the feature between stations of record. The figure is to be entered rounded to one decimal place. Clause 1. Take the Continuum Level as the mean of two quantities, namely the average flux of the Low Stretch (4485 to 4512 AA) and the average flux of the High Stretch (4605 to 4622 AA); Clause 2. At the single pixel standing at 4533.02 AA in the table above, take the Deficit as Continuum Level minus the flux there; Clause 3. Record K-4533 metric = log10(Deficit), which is -0.1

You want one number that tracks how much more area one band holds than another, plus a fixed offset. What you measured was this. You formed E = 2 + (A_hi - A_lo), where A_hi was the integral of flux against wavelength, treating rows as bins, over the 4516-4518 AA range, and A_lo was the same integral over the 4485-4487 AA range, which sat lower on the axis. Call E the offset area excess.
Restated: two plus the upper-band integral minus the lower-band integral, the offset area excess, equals -5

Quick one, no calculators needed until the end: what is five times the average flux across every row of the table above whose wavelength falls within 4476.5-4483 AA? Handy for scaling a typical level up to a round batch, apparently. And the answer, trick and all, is 207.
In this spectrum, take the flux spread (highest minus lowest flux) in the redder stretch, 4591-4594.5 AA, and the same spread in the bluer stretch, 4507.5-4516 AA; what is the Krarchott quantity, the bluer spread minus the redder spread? 3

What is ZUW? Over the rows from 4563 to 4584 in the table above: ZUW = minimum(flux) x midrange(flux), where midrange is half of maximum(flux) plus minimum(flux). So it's 1578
